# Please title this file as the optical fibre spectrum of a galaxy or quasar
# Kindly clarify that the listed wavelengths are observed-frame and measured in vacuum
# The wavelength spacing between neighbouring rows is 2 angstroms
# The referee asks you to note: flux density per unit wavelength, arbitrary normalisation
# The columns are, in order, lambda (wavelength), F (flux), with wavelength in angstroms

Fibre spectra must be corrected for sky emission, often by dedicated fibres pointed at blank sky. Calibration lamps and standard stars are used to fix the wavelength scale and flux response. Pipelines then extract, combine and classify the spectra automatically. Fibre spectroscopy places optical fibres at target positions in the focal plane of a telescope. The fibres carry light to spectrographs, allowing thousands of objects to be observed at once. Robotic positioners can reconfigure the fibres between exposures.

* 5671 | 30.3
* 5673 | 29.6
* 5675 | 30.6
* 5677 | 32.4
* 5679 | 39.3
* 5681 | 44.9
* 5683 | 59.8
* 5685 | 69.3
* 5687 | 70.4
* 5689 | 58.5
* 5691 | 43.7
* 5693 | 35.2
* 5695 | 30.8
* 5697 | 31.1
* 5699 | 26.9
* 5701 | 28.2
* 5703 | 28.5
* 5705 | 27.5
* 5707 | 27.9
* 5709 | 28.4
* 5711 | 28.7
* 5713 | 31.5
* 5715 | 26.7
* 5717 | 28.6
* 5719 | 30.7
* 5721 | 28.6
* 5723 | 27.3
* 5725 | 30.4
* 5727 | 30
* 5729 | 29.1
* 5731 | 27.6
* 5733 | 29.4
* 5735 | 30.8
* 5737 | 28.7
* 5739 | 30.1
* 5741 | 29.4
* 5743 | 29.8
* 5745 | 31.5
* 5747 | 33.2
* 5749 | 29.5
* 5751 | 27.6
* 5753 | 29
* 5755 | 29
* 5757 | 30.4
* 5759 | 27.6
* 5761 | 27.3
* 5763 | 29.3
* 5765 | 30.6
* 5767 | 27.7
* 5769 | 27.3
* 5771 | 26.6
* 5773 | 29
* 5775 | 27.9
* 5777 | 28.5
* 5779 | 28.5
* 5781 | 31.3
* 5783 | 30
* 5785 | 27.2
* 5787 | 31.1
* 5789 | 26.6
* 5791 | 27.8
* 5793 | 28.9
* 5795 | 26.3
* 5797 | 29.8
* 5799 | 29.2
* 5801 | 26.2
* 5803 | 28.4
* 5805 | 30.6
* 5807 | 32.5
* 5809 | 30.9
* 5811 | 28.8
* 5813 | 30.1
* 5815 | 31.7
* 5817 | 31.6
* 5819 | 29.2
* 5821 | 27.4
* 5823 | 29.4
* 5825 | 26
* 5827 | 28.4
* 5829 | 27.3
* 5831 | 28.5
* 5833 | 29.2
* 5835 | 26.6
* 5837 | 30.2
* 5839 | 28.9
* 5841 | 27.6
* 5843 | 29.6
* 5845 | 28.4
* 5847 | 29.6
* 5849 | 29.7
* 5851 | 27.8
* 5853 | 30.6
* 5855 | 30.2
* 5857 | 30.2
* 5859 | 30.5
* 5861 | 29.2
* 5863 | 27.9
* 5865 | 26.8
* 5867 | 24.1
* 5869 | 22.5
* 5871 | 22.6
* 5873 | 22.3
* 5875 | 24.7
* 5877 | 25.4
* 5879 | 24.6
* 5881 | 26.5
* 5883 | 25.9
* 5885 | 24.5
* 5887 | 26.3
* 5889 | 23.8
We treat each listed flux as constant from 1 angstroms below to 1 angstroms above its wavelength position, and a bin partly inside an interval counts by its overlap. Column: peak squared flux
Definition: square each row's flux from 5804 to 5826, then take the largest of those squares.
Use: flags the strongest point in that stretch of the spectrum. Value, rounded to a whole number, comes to 1056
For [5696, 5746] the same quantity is 992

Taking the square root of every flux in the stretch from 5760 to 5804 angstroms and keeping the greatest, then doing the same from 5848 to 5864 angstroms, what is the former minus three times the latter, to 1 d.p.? -11.0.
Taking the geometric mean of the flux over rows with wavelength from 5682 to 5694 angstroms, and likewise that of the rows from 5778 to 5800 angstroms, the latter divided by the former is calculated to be 0.53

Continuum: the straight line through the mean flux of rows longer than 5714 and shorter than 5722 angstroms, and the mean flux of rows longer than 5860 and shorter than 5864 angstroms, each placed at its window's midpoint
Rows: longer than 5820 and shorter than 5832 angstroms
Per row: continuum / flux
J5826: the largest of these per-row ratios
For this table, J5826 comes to 1.10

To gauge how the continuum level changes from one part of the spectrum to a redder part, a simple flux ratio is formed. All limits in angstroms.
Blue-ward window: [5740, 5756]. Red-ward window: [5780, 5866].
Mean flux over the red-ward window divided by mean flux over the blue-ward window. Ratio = 0.97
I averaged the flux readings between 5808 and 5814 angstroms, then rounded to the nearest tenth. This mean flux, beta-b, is 29.9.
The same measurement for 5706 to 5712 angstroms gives 28.3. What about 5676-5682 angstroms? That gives 38.9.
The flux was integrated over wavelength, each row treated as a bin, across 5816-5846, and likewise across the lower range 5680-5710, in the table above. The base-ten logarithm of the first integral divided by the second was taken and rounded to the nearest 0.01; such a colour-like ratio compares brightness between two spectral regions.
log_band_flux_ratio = -0.15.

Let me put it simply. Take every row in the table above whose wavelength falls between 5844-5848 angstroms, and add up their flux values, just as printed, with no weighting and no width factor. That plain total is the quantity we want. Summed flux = 58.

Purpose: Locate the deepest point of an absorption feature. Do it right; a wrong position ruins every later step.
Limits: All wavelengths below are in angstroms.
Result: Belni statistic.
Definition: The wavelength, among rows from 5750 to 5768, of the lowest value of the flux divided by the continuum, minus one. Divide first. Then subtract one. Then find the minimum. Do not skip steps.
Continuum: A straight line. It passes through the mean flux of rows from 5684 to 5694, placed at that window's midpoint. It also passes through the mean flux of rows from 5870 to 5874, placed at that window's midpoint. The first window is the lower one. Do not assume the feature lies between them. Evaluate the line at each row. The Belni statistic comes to 5751 angstroms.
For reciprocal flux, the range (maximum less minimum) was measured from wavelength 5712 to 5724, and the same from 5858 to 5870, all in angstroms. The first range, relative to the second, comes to 0.49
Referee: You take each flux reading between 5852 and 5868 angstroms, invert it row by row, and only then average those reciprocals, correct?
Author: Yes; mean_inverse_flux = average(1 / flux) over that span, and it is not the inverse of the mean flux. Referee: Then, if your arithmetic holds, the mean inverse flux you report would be 0.0351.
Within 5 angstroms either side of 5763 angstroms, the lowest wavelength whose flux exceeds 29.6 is 5765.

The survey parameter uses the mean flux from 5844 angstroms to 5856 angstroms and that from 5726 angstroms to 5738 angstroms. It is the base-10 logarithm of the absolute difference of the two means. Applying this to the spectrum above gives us -0.9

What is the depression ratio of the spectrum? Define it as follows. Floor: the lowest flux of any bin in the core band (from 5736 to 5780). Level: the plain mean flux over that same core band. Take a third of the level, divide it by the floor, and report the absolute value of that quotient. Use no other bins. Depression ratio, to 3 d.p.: 0.364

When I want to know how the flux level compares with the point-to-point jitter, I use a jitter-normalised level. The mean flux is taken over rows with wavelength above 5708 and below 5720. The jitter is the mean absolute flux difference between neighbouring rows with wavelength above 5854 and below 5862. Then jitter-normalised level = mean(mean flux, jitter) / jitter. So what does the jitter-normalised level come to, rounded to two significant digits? 28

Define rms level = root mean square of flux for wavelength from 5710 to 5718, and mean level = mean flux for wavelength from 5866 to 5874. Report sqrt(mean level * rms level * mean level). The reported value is 123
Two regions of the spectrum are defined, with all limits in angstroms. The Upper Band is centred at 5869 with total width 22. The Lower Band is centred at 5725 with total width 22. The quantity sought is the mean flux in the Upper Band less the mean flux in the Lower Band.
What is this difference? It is -3.5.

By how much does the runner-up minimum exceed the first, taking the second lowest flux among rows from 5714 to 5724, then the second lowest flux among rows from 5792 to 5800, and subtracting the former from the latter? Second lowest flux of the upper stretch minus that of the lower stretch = 1.60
